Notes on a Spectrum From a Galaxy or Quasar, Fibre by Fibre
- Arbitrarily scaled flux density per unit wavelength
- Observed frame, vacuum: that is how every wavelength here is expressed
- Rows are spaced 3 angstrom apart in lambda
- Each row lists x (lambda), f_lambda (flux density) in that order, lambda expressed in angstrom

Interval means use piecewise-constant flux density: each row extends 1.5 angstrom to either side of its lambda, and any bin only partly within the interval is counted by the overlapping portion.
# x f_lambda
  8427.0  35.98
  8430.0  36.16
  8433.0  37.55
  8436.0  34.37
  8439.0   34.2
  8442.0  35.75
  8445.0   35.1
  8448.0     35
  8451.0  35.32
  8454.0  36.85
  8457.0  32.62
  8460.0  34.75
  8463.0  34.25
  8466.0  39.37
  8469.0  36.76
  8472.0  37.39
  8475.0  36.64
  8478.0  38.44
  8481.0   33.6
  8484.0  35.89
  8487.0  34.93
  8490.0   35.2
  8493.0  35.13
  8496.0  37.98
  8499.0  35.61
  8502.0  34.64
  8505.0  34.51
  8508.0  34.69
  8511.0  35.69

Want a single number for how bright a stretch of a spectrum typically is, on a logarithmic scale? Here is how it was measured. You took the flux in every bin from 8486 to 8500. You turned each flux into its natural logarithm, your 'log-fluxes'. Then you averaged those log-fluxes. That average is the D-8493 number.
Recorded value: 3.58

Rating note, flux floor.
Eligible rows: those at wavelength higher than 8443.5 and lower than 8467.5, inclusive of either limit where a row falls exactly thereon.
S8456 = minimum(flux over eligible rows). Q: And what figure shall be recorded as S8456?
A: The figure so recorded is 32.62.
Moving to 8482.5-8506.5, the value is 34.51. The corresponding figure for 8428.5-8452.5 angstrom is 34.2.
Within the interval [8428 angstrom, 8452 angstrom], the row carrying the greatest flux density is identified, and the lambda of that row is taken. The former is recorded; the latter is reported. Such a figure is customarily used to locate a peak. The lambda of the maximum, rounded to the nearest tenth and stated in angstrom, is 8433.0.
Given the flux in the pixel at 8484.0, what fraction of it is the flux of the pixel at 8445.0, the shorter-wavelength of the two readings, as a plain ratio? 0.98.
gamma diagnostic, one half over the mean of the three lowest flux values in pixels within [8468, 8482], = 0.0140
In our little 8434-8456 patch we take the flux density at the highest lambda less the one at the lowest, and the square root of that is 1.6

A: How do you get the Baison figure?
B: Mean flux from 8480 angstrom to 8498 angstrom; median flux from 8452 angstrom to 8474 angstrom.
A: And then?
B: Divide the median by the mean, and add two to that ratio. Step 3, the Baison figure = 3.04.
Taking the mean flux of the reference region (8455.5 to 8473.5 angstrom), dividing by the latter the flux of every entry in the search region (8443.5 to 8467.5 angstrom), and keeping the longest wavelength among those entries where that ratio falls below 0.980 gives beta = 8463.0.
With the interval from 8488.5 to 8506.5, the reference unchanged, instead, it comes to 8505.0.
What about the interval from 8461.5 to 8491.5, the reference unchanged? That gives 8487.0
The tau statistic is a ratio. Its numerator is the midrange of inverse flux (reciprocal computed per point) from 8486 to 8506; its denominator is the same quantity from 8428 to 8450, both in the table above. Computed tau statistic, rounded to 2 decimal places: 0.99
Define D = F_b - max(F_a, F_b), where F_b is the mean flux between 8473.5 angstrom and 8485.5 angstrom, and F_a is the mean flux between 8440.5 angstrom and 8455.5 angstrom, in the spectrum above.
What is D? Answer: 0.00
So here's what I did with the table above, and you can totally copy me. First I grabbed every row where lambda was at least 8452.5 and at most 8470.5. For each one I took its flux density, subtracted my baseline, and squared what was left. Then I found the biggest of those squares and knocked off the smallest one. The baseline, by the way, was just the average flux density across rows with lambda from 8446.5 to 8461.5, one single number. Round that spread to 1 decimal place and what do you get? 19.9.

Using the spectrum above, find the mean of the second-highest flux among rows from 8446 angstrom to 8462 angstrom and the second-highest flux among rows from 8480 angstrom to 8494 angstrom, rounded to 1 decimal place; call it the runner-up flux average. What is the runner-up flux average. 35.3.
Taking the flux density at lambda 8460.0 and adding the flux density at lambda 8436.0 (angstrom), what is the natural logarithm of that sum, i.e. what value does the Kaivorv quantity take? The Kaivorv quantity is 4.24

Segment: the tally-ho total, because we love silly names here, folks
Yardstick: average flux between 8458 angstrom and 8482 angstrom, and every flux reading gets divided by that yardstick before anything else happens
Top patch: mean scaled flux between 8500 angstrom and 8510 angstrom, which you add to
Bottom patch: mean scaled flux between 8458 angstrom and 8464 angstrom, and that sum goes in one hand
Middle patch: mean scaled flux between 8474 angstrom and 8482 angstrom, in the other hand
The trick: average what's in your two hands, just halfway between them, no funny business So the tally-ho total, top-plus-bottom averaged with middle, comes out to 1.45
